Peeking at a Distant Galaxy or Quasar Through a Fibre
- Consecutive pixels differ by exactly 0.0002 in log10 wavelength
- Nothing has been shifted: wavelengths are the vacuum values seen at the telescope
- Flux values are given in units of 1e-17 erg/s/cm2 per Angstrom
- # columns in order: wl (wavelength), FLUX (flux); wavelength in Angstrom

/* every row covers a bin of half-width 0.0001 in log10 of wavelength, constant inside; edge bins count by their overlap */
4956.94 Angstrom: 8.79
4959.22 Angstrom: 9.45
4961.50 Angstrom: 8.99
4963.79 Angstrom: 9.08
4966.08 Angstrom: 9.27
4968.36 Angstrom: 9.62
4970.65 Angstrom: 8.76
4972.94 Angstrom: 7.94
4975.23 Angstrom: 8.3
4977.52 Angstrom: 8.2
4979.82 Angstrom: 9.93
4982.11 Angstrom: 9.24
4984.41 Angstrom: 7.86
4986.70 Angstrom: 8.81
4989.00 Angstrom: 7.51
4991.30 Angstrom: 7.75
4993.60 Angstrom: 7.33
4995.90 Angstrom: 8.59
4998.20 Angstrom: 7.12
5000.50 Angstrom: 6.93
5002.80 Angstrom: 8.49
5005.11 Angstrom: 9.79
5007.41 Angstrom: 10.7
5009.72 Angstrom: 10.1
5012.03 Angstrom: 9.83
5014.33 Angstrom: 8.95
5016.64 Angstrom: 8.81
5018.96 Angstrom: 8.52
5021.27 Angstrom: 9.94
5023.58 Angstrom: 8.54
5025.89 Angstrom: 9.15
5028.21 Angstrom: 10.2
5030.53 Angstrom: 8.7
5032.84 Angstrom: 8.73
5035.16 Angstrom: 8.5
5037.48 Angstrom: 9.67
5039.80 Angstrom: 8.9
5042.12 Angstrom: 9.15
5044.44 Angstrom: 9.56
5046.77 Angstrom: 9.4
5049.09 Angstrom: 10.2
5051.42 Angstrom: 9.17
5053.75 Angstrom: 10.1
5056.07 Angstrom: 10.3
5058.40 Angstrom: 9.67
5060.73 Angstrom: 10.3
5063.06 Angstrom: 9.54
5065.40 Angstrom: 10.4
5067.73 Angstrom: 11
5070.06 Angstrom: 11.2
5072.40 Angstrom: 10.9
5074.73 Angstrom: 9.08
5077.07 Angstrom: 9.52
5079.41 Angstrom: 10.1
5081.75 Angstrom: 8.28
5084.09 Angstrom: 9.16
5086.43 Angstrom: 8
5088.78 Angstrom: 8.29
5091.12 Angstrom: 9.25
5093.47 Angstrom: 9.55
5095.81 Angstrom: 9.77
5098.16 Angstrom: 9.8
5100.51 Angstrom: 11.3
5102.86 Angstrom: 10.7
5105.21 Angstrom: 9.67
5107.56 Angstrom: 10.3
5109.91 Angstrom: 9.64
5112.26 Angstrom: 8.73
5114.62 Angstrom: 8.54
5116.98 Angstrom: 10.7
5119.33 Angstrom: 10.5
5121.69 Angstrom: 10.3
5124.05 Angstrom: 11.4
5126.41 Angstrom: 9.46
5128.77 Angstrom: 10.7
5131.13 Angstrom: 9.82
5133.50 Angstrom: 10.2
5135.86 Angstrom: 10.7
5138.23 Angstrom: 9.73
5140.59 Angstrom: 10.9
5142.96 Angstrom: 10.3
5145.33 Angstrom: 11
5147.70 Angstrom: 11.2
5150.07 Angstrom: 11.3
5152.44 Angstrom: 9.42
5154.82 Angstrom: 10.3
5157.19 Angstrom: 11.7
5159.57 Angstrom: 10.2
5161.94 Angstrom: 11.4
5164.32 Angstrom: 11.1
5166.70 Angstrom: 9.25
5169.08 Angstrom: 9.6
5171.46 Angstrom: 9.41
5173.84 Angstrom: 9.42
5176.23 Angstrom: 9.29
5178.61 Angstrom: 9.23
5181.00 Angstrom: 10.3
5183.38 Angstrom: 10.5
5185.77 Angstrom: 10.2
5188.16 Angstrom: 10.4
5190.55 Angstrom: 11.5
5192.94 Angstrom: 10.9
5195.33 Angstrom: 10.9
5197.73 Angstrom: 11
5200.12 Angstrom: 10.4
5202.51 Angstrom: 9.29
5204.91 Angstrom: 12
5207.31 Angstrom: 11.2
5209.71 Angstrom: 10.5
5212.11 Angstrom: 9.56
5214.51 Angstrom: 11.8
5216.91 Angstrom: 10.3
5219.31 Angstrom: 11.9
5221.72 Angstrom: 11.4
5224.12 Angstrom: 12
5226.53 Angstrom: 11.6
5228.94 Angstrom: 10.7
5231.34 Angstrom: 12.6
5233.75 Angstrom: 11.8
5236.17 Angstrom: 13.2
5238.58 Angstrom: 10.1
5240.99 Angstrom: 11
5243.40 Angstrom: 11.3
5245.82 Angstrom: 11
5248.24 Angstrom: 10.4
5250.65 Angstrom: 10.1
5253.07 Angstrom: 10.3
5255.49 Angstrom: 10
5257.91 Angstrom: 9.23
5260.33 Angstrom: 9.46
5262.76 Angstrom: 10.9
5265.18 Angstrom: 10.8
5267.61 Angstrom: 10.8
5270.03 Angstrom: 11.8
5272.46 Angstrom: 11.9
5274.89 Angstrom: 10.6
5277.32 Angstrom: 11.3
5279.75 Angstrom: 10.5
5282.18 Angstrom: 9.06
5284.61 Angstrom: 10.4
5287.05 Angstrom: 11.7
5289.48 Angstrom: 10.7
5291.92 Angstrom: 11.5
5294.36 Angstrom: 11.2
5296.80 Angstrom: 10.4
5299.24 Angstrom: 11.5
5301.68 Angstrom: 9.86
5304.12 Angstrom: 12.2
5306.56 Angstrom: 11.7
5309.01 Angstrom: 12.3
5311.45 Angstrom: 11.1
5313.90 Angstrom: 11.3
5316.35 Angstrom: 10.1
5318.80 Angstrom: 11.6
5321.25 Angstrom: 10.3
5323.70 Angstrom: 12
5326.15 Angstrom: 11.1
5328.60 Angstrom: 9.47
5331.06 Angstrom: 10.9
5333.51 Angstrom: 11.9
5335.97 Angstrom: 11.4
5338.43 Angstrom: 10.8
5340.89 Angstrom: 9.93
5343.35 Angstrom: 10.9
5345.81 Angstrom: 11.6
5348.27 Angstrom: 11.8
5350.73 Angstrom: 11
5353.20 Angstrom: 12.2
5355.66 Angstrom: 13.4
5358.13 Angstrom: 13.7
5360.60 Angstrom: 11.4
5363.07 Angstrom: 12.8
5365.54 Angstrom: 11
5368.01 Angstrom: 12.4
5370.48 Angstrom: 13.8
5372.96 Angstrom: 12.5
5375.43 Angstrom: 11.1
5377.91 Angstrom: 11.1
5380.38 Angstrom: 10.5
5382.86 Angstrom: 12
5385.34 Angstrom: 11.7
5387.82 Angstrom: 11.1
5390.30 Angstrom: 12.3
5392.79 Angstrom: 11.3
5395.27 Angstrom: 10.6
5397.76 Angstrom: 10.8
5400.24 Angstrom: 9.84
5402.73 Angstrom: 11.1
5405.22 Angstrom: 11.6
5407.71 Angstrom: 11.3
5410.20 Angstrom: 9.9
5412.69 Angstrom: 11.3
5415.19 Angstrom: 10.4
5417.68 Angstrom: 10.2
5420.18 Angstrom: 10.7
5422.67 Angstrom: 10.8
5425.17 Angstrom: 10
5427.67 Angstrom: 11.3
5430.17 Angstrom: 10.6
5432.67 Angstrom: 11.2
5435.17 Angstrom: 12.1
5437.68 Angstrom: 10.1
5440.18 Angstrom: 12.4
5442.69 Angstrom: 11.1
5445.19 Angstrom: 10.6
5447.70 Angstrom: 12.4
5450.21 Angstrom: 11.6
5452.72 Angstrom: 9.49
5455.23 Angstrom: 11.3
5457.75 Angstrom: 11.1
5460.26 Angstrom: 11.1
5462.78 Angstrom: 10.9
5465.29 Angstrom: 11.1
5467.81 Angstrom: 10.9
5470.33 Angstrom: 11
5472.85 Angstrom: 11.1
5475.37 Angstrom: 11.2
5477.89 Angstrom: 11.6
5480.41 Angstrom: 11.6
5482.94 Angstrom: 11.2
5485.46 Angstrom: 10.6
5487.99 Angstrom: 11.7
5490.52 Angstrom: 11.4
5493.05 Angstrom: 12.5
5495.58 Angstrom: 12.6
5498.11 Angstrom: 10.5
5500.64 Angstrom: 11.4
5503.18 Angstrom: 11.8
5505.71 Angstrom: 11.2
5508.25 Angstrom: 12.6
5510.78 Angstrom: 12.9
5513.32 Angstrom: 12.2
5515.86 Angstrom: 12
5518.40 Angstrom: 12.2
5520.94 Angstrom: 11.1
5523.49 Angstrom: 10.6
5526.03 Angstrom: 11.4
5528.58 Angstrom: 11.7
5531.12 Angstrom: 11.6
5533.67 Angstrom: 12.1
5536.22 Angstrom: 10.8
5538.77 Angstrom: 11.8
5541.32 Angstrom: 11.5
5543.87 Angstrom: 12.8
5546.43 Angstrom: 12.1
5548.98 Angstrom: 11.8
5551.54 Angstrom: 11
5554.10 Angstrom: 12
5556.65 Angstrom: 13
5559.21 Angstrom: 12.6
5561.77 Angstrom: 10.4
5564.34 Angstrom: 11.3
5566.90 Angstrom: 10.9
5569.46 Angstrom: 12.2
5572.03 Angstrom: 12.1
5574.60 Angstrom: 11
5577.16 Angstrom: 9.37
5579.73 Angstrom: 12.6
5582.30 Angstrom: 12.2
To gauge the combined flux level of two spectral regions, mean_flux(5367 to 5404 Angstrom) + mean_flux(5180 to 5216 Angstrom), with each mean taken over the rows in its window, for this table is 22.2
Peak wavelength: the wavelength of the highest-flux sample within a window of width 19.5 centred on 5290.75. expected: 5287.05 Angstrom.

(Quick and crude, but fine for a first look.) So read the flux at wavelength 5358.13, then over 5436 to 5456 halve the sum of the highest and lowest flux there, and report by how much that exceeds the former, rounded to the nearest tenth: -2.8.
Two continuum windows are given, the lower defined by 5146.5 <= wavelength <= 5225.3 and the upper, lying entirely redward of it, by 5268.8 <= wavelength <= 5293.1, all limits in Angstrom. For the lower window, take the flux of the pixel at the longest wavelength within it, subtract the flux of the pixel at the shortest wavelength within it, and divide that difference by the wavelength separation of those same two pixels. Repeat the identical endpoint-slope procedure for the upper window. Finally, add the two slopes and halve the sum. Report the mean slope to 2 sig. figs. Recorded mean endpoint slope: -0.0016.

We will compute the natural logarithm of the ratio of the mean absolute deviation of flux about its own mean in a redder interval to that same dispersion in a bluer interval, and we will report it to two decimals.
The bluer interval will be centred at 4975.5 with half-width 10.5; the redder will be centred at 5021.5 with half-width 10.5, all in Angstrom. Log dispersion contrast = -0.18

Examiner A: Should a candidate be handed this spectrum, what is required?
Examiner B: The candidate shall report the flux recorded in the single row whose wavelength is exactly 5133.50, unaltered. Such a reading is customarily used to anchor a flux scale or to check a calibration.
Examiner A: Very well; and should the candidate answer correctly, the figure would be 10.2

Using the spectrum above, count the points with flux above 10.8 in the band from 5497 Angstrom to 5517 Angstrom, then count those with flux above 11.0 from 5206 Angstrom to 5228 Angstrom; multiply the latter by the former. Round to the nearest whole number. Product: 42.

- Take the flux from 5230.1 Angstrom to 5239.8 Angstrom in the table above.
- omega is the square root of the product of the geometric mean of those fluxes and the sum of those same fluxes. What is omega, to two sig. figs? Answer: 24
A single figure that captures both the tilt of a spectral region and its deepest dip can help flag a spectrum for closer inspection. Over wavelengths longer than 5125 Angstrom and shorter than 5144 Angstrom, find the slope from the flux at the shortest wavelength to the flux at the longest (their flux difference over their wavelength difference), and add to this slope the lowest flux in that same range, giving 9.5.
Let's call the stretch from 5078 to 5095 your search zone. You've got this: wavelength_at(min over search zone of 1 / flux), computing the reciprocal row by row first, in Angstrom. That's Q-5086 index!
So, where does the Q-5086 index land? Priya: 5079.41 Angstrom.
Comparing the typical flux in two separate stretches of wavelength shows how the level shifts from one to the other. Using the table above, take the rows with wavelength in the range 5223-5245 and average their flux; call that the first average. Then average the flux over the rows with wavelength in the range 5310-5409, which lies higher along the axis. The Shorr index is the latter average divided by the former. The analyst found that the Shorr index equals 0.99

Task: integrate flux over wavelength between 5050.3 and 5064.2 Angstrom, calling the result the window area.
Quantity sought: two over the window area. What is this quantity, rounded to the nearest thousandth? 0.015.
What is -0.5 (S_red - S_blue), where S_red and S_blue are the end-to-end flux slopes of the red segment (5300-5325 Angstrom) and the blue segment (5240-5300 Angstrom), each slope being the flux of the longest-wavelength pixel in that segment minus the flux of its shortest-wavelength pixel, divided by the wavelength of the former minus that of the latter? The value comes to -0.044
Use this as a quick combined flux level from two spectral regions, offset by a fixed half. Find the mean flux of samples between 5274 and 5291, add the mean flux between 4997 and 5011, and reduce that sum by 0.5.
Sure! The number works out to 19.0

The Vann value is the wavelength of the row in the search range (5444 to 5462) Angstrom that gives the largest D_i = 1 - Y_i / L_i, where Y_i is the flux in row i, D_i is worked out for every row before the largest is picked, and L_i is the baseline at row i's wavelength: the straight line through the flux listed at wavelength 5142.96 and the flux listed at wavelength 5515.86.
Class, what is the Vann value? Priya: 5452.72 Angstrom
